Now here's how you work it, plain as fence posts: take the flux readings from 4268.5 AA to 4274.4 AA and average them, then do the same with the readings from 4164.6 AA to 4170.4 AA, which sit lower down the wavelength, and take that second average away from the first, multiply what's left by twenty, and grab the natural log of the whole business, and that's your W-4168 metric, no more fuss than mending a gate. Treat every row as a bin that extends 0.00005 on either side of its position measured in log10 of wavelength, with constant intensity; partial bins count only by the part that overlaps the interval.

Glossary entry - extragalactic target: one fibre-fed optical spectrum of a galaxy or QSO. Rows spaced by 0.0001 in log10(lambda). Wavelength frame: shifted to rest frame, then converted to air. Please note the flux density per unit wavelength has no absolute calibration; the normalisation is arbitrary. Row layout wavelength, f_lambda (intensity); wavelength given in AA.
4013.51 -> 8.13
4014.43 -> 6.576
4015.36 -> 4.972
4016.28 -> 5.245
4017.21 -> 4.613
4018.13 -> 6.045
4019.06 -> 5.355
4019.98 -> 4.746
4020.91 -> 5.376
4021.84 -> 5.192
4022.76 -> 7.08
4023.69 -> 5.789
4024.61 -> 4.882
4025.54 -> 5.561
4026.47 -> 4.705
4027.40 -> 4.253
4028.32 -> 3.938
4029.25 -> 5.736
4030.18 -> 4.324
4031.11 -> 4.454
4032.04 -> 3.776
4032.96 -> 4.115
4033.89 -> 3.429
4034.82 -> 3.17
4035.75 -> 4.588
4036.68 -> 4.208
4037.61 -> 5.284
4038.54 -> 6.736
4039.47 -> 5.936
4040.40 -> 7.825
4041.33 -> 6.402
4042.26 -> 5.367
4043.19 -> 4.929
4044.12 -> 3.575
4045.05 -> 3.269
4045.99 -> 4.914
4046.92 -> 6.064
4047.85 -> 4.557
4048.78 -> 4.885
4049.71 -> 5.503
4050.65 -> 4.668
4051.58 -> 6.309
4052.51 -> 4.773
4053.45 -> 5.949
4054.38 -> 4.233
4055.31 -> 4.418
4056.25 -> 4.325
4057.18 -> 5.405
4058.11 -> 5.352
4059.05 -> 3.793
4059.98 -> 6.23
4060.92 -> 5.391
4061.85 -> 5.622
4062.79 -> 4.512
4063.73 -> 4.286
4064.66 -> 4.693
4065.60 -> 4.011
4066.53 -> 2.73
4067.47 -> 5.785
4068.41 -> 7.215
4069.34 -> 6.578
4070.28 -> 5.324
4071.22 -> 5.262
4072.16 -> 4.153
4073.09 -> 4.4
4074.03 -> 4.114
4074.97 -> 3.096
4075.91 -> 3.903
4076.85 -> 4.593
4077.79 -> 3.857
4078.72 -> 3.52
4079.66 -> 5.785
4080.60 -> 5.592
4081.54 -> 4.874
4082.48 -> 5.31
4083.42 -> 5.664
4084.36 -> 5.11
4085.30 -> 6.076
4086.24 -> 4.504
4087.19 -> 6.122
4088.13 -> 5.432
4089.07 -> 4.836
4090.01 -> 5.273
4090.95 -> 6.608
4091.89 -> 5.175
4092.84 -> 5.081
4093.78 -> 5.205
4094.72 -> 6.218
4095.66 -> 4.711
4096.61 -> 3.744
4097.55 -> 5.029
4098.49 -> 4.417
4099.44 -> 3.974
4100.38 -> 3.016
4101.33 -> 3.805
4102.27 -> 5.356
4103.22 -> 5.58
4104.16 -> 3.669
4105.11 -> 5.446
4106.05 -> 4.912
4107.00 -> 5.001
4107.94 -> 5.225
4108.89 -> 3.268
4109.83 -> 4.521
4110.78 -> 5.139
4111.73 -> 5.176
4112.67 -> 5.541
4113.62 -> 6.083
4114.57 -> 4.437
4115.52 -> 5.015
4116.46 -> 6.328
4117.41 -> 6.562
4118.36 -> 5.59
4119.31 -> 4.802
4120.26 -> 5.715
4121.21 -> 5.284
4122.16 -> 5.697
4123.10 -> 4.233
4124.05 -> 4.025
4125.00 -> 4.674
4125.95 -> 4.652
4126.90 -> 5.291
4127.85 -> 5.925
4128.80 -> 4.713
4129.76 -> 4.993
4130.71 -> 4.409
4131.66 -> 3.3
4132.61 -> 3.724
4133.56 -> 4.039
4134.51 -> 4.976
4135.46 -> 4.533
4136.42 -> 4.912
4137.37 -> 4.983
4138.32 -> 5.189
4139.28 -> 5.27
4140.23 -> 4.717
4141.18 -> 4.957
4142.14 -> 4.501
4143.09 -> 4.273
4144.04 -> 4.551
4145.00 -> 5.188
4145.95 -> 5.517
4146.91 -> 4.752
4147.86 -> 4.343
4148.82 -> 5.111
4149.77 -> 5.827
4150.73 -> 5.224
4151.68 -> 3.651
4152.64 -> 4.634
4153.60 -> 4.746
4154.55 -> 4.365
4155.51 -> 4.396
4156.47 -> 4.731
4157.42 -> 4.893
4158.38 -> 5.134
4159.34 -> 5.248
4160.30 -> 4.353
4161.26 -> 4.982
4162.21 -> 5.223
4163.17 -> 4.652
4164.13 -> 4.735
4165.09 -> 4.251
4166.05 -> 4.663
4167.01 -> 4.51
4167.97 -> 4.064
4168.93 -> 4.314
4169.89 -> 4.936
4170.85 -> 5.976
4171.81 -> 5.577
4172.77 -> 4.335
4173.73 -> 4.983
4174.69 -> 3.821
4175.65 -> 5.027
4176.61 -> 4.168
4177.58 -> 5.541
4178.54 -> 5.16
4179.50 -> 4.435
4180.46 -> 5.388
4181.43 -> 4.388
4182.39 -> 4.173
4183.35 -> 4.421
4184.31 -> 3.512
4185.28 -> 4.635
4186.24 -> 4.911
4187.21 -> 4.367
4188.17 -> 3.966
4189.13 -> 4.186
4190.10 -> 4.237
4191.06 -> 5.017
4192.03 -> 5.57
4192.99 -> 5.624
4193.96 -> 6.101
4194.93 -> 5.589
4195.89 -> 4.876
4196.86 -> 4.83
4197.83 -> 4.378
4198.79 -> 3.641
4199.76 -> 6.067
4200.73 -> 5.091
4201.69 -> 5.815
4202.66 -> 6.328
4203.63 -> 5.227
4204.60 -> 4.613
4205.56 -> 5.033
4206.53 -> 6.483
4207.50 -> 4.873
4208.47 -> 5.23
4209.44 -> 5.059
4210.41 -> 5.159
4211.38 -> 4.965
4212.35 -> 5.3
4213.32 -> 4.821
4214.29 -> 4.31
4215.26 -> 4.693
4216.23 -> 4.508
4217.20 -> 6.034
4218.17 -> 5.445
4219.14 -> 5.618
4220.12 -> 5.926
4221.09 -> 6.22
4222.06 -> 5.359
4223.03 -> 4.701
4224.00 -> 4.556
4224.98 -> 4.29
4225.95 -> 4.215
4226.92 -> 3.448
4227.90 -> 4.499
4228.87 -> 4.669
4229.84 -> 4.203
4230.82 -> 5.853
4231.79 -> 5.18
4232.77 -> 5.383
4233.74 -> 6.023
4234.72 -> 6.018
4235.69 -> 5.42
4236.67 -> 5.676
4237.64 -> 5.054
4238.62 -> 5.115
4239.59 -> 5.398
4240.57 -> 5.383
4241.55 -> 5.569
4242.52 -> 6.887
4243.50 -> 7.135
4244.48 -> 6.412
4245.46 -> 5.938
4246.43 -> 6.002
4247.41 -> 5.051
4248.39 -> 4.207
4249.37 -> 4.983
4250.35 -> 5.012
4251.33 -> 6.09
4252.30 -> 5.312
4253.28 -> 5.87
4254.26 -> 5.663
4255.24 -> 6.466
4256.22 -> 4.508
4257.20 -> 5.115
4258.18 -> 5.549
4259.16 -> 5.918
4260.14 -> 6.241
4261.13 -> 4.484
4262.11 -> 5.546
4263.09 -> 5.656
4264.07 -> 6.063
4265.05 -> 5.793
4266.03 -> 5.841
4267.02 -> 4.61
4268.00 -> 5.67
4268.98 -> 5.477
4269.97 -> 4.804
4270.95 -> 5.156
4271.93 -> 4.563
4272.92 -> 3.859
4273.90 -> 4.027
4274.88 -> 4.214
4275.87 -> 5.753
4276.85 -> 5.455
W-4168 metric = 1.3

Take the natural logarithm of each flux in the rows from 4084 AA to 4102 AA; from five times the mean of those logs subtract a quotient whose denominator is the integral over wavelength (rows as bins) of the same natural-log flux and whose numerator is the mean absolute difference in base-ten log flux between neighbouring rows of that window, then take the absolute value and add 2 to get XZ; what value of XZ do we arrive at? 9.9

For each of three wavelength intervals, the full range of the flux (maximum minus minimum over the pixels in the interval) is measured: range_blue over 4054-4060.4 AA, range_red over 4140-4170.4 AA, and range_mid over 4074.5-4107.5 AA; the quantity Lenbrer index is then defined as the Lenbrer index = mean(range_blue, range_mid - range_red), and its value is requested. 1.93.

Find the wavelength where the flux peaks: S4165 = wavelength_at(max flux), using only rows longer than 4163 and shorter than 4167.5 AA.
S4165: 4164.13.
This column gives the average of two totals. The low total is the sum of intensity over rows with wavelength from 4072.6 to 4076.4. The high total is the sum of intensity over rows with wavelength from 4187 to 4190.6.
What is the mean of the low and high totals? 16.1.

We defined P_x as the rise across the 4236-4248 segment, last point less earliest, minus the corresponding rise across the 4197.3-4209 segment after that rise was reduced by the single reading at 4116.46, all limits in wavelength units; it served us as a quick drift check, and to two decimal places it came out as 4.85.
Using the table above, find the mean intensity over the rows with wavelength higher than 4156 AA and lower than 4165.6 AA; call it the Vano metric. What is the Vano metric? 4.82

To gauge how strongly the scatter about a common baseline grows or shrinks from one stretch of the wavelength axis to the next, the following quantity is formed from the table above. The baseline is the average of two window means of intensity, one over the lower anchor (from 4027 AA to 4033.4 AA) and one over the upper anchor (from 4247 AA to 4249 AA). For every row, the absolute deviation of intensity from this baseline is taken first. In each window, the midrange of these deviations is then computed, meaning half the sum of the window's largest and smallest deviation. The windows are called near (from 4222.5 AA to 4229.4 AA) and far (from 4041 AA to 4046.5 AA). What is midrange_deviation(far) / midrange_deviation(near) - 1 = 1.2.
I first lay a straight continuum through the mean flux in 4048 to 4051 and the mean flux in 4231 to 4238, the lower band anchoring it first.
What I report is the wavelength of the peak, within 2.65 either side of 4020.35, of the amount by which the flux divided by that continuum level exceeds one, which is 4022.76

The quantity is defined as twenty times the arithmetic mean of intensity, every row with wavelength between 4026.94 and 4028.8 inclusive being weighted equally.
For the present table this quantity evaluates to 82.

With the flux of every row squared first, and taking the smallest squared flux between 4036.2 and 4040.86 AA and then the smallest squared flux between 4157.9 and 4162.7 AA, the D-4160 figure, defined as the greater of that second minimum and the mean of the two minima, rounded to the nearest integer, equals 19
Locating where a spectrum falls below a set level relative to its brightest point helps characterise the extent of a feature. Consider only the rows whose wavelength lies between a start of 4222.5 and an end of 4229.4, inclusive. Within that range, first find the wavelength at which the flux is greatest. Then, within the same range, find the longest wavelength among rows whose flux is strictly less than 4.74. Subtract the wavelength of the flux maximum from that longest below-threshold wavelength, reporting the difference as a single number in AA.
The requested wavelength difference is 5.8 AA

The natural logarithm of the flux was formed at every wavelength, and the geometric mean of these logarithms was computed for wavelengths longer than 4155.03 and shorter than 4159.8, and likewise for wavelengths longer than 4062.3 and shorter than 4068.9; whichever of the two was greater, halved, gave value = 0.791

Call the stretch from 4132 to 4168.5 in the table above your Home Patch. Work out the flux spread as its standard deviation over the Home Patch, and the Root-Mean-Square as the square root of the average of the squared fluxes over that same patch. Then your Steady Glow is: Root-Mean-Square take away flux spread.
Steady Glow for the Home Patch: 4.29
